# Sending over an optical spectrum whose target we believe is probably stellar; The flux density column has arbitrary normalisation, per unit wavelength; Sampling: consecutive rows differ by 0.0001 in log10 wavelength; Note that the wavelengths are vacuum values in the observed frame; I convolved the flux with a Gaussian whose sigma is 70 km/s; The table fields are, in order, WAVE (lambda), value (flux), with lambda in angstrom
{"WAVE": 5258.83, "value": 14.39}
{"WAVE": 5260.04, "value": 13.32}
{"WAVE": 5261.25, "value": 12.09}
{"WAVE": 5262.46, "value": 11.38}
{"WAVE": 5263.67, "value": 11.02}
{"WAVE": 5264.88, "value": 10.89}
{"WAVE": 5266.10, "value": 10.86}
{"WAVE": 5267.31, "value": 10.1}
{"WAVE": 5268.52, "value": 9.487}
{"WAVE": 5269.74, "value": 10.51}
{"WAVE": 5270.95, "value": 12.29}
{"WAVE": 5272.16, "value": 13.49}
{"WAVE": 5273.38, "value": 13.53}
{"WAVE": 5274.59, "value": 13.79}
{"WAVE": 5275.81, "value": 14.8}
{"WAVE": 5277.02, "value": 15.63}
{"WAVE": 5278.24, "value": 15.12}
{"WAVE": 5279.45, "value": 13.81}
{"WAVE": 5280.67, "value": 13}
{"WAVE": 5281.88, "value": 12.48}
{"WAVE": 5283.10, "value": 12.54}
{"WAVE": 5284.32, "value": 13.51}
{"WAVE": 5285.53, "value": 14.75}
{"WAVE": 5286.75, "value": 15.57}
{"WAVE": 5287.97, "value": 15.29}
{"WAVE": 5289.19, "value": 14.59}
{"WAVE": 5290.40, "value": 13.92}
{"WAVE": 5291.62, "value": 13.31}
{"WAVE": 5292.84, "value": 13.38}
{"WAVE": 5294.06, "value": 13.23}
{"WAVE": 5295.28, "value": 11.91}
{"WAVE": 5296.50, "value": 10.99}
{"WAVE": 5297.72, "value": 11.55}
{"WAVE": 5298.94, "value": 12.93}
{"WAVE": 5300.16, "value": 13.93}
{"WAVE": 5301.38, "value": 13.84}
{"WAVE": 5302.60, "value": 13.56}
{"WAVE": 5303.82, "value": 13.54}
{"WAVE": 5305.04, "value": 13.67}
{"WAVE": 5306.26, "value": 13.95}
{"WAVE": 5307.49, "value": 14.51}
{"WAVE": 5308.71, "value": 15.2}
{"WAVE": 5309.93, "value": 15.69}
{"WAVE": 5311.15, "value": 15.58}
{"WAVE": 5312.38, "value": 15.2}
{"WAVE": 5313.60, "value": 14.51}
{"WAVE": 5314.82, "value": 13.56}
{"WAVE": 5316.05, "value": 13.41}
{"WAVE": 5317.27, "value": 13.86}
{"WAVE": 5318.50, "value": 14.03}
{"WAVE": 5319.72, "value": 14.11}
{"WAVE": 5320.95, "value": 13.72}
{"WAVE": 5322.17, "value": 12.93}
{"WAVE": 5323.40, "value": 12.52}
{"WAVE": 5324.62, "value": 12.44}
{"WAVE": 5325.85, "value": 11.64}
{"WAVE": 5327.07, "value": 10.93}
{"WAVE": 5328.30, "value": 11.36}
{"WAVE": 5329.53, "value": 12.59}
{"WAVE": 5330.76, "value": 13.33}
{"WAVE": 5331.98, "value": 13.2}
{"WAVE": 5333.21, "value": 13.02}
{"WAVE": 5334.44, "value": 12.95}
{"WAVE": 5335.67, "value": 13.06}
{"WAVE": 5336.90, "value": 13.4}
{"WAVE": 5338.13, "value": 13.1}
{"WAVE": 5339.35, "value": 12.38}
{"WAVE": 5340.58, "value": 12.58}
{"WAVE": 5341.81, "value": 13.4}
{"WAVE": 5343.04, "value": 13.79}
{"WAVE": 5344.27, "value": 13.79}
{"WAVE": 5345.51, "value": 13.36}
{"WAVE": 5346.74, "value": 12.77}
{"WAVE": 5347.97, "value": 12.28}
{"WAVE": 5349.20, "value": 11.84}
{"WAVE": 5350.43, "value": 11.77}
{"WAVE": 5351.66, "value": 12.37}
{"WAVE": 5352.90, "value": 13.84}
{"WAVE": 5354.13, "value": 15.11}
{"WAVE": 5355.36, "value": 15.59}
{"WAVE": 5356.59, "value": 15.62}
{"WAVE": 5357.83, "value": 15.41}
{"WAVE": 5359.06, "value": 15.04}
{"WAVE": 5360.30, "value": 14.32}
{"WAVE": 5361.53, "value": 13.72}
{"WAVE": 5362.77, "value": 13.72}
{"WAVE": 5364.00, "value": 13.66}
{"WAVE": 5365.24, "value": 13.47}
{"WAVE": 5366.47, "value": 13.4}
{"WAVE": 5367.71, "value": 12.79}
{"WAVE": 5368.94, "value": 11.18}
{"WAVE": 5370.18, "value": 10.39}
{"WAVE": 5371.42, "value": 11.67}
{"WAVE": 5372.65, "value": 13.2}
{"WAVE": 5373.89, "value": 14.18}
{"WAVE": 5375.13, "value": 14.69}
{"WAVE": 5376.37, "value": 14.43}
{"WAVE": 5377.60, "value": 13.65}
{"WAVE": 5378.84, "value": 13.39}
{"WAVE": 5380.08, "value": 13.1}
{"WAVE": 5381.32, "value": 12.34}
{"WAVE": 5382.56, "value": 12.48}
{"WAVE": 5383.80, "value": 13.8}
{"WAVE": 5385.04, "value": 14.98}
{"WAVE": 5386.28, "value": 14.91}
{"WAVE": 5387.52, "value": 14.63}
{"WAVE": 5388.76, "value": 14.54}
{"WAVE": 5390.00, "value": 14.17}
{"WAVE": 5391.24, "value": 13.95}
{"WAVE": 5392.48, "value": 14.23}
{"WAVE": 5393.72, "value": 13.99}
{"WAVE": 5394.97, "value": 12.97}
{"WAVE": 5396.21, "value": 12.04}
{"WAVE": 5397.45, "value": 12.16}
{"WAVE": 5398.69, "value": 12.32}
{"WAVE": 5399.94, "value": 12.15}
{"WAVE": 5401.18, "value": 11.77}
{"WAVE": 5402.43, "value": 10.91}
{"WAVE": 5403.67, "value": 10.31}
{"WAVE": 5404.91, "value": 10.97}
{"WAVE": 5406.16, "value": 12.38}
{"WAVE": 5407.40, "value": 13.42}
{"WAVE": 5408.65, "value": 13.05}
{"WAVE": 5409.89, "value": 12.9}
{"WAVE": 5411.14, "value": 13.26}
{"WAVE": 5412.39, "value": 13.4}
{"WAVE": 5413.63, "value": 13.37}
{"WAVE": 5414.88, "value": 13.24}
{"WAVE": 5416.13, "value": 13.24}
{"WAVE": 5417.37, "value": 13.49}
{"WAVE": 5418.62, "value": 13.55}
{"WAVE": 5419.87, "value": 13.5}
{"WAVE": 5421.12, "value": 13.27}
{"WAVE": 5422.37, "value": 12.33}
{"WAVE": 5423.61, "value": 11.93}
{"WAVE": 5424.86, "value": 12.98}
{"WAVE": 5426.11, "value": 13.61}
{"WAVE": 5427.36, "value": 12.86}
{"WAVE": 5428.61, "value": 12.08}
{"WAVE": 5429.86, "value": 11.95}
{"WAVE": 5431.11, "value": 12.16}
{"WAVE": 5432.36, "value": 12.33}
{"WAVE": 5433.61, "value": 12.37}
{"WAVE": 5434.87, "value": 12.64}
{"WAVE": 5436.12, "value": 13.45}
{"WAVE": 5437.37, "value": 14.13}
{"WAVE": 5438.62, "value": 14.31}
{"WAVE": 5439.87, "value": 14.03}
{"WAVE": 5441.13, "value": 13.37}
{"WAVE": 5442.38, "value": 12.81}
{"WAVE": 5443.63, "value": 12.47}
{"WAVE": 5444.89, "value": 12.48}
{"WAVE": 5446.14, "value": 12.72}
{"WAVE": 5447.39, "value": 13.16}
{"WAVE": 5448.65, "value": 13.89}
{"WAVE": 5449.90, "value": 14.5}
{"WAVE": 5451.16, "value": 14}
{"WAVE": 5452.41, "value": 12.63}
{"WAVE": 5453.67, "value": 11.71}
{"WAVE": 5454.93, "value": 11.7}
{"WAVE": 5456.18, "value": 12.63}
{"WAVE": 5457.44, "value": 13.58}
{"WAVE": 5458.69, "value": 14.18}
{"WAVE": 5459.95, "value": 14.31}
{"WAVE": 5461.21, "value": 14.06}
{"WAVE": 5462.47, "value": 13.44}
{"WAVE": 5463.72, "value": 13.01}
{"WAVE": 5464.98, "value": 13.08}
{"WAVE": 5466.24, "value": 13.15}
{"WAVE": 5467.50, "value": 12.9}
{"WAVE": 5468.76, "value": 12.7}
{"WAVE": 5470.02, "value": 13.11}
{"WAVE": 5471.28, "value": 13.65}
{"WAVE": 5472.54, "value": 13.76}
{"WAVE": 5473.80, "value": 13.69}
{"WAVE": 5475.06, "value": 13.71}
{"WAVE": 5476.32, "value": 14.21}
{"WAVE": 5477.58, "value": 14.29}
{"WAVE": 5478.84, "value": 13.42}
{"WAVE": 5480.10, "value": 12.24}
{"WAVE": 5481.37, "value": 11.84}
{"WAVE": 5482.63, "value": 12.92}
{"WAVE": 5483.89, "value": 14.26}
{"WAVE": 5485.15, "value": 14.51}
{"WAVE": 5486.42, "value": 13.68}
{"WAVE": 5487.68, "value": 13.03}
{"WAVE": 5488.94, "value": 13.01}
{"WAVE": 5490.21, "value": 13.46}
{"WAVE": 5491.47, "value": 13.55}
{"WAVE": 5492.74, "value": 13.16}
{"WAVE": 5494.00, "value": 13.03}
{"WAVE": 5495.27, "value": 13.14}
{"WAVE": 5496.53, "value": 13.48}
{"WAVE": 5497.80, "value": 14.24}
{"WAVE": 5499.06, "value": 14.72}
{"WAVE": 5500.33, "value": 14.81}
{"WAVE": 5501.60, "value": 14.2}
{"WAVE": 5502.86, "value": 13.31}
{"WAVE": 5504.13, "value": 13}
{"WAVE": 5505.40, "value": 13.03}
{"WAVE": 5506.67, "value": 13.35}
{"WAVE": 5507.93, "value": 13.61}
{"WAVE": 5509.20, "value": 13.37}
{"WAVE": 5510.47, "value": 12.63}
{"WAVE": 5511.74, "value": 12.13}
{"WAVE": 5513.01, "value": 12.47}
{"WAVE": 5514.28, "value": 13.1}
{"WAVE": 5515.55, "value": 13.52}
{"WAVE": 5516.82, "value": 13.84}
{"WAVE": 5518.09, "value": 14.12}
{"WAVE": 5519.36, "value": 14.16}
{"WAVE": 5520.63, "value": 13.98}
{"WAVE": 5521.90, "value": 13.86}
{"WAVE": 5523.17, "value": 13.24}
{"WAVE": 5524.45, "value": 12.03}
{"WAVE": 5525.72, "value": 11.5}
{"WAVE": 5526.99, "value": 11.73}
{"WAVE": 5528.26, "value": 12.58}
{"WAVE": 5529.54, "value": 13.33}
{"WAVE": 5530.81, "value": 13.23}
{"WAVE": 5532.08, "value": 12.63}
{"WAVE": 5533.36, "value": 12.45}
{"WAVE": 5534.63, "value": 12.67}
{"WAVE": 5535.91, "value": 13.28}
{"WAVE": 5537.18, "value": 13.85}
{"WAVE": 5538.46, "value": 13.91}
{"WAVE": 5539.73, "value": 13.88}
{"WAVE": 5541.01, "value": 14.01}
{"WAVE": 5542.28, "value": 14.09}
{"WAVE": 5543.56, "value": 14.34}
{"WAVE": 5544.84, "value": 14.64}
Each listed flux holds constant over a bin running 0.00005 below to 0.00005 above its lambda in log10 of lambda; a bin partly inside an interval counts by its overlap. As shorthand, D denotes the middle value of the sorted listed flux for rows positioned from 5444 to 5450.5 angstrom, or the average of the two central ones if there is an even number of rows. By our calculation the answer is 13.2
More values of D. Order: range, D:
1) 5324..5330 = 11.6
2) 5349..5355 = 12.4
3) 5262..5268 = 10.9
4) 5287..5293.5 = 13.9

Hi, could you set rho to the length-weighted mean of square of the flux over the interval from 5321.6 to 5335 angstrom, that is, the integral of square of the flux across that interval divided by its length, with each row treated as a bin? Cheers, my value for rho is 155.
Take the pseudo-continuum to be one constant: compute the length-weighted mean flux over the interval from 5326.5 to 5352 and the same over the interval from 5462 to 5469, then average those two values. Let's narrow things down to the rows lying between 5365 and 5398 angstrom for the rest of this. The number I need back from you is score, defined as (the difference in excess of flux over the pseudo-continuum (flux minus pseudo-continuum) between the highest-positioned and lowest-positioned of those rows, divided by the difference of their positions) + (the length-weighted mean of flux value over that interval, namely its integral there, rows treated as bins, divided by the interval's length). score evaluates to 13.32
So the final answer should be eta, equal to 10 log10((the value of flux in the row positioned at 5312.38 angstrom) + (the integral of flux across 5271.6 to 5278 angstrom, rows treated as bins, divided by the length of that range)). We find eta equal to 14.7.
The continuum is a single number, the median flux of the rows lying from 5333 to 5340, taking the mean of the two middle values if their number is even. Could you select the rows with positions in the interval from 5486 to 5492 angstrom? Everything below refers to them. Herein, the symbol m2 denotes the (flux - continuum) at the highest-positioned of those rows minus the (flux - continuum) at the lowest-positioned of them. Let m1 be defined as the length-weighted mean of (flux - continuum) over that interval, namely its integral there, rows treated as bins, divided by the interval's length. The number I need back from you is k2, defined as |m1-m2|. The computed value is 0.4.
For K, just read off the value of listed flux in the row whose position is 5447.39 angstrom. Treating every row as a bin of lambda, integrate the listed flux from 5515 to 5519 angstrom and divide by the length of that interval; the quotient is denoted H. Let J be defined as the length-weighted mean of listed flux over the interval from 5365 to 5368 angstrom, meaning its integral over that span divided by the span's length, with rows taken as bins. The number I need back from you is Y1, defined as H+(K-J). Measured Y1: 13.8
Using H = 13.9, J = 13.2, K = 13.16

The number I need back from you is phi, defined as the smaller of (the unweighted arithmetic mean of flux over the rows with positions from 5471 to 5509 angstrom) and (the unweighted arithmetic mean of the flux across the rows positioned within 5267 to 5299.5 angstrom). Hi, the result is 13.2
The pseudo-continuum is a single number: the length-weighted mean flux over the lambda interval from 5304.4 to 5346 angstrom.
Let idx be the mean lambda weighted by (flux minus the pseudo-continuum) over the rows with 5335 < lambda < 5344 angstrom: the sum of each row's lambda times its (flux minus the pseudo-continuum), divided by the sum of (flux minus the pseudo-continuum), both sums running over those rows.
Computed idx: 5338.5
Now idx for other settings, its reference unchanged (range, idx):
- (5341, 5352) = 5350.1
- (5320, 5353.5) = 5335.4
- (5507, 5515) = 5512.2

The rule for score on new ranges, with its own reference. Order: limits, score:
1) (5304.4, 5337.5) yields 13.48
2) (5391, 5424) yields 12.68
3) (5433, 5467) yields 13.27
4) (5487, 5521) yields 13.49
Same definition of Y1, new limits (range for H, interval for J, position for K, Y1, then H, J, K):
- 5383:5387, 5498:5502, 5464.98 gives 13.0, 14.5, 14.6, 13.08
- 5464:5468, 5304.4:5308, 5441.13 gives 12.4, 13.0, 14.0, 13.37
